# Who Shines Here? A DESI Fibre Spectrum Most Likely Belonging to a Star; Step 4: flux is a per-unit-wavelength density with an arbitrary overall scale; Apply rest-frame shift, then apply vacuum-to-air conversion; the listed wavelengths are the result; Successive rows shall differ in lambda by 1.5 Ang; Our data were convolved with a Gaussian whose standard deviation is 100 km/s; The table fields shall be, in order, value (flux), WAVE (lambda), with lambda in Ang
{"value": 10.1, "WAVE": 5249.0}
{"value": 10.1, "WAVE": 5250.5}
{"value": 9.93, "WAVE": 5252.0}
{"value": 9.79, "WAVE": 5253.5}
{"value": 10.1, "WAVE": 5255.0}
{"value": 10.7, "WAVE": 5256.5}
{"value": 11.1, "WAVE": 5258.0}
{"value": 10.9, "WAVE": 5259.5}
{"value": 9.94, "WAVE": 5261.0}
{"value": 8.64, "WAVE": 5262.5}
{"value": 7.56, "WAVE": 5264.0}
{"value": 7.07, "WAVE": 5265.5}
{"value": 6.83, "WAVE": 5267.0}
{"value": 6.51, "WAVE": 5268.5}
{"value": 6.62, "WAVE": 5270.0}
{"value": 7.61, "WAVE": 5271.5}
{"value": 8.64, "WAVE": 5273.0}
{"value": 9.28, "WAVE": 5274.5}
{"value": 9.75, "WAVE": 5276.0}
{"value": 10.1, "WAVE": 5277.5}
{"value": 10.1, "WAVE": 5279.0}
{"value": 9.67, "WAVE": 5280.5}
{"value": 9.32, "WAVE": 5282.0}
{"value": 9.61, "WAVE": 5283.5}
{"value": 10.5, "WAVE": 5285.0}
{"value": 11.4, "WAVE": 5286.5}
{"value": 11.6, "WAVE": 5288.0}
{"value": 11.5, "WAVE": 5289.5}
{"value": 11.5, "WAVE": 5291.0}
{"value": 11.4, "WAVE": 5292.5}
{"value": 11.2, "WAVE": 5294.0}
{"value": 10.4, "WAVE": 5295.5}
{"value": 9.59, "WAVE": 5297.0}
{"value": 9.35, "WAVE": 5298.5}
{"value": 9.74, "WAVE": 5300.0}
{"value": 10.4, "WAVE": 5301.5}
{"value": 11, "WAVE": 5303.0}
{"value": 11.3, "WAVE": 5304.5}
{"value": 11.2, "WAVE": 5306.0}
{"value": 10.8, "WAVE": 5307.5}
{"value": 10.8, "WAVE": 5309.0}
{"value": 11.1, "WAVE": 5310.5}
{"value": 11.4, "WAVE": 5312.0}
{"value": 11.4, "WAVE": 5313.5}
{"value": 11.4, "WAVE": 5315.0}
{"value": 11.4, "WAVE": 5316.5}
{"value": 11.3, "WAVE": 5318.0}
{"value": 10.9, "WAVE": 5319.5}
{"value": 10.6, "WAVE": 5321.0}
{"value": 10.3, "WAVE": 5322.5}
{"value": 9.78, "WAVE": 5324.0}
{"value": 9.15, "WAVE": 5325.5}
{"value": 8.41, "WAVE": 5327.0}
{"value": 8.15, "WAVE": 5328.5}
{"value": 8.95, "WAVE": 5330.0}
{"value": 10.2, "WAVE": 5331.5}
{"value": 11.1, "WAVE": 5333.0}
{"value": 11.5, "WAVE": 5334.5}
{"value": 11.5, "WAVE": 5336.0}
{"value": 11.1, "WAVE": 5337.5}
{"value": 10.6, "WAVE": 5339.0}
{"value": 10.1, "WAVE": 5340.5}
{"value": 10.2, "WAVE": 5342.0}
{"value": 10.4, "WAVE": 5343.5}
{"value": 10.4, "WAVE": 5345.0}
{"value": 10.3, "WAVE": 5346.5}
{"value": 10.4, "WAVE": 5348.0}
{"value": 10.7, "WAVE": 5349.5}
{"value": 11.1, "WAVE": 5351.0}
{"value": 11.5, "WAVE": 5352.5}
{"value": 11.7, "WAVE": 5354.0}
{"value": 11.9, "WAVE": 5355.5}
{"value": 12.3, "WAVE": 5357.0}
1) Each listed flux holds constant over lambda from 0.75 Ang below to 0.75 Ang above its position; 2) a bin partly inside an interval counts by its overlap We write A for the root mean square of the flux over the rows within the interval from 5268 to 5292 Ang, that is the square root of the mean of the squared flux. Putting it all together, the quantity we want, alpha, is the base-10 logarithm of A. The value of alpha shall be 0.99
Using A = 9.7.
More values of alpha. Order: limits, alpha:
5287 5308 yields 1.03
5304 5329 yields 1.03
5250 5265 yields 1.00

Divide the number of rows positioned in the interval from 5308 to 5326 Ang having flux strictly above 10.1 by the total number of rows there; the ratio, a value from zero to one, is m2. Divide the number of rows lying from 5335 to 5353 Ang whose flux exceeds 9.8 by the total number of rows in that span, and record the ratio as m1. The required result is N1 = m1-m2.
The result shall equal 0.2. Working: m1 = 1.00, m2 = 0.83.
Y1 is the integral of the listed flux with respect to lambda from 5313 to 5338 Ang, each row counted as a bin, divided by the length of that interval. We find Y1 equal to 10.4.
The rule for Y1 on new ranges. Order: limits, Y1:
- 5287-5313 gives 10.9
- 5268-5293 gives 9.7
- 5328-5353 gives 10.5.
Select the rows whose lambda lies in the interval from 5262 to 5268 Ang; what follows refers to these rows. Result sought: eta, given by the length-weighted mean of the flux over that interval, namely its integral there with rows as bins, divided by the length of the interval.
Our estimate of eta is 7.4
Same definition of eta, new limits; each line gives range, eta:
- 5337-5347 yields 10.4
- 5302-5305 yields 11.1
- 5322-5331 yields 9.1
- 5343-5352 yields 10.6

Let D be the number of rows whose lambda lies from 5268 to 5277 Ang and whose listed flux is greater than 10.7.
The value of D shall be 0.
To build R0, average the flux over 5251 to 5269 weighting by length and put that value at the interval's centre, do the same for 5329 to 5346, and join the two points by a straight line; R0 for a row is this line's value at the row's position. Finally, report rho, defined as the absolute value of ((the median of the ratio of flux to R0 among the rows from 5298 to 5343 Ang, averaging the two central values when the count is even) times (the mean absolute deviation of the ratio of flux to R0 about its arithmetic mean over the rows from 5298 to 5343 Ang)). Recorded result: 0.085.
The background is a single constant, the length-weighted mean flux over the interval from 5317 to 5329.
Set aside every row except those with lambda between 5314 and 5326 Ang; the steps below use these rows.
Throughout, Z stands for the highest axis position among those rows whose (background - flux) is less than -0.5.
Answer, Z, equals 5321.0 Ang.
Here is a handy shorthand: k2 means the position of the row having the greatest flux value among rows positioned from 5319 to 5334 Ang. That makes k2 5333.0 Ang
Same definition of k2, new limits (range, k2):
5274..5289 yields 5288.0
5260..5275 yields 5261.0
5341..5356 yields 5355.5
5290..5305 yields 5291.0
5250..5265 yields 5258.0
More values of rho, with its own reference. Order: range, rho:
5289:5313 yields 0.064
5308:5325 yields 0.051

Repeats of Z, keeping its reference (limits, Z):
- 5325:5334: 5333.0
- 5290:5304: 5303.0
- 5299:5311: 5310.5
